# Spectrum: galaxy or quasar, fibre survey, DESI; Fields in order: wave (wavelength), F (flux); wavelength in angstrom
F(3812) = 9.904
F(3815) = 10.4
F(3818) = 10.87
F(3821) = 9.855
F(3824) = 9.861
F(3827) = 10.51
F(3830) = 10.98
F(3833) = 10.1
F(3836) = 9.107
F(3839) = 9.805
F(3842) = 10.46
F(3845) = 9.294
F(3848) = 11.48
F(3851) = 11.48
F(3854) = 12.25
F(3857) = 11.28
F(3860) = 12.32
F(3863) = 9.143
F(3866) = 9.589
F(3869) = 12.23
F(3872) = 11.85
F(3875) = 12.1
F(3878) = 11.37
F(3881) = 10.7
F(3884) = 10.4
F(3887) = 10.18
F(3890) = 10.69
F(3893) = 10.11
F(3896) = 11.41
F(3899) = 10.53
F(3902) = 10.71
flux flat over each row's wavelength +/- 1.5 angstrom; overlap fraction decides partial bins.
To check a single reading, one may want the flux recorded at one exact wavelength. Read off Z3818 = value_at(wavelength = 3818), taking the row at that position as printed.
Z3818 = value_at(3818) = 10.87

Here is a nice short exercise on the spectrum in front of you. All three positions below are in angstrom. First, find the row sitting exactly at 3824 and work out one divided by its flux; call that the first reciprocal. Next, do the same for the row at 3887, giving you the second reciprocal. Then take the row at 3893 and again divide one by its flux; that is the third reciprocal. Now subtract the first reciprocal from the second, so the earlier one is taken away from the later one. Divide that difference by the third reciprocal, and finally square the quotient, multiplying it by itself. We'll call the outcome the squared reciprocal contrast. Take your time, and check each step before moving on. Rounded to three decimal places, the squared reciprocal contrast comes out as 0.001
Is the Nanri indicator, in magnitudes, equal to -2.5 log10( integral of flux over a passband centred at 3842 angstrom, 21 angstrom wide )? -5.83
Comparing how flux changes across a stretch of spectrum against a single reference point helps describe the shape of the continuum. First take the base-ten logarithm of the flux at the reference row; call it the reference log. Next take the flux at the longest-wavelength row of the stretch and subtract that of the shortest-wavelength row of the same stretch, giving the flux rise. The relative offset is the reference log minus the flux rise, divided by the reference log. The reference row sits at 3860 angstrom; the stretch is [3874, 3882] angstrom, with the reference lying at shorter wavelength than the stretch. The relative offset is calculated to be 2.3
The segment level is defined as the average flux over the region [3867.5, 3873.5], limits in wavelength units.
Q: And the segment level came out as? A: 12.0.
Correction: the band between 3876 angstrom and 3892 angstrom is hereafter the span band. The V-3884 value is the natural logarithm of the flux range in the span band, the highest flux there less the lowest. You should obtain 0.17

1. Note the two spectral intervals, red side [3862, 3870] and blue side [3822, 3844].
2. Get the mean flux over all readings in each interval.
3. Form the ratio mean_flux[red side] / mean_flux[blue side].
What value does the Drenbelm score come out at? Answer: 1.02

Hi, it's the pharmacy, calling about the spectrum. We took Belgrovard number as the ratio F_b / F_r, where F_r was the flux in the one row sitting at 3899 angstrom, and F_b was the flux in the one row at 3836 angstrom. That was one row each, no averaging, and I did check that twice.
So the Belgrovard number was 0.86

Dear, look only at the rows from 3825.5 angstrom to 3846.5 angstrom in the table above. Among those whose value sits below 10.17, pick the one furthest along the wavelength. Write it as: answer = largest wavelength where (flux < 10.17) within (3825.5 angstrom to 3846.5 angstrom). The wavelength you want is 3845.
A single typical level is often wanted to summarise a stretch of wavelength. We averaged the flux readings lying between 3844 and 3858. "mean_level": 11.2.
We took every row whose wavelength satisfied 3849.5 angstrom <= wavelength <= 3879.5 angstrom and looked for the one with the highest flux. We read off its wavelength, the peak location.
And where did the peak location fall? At 3860 angstrom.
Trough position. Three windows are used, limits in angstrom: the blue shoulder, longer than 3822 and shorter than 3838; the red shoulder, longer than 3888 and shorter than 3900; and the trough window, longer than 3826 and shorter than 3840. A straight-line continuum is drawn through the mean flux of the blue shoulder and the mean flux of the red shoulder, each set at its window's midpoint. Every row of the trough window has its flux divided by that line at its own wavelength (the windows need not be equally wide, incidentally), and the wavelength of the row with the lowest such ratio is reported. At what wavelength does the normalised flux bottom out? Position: 3836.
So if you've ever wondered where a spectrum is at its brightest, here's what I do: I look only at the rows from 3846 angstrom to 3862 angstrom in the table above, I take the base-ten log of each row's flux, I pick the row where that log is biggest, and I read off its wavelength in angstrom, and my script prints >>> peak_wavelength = 3860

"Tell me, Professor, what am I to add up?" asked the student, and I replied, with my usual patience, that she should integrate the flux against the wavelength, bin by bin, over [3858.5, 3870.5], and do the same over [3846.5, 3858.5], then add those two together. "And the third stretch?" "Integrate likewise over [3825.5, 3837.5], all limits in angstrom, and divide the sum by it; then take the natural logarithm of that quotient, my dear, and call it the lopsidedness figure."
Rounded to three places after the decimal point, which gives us 0.791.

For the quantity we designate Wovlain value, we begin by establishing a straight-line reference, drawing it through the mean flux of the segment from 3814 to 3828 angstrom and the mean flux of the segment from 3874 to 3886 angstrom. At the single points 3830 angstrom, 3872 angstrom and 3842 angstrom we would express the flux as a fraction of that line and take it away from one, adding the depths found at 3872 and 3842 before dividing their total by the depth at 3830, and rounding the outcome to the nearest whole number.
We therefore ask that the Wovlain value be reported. 1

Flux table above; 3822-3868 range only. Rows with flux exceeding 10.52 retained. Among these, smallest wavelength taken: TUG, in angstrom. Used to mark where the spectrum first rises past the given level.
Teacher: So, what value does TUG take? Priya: 3830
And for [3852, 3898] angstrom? 3854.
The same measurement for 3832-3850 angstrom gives 3848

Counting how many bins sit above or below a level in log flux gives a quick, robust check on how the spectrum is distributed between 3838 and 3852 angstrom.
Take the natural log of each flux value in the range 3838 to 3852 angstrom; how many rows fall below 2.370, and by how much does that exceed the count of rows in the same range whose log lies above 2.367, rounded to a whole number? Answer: 1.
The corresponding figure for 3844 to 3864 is -3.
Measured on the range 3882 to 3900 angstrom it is 3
